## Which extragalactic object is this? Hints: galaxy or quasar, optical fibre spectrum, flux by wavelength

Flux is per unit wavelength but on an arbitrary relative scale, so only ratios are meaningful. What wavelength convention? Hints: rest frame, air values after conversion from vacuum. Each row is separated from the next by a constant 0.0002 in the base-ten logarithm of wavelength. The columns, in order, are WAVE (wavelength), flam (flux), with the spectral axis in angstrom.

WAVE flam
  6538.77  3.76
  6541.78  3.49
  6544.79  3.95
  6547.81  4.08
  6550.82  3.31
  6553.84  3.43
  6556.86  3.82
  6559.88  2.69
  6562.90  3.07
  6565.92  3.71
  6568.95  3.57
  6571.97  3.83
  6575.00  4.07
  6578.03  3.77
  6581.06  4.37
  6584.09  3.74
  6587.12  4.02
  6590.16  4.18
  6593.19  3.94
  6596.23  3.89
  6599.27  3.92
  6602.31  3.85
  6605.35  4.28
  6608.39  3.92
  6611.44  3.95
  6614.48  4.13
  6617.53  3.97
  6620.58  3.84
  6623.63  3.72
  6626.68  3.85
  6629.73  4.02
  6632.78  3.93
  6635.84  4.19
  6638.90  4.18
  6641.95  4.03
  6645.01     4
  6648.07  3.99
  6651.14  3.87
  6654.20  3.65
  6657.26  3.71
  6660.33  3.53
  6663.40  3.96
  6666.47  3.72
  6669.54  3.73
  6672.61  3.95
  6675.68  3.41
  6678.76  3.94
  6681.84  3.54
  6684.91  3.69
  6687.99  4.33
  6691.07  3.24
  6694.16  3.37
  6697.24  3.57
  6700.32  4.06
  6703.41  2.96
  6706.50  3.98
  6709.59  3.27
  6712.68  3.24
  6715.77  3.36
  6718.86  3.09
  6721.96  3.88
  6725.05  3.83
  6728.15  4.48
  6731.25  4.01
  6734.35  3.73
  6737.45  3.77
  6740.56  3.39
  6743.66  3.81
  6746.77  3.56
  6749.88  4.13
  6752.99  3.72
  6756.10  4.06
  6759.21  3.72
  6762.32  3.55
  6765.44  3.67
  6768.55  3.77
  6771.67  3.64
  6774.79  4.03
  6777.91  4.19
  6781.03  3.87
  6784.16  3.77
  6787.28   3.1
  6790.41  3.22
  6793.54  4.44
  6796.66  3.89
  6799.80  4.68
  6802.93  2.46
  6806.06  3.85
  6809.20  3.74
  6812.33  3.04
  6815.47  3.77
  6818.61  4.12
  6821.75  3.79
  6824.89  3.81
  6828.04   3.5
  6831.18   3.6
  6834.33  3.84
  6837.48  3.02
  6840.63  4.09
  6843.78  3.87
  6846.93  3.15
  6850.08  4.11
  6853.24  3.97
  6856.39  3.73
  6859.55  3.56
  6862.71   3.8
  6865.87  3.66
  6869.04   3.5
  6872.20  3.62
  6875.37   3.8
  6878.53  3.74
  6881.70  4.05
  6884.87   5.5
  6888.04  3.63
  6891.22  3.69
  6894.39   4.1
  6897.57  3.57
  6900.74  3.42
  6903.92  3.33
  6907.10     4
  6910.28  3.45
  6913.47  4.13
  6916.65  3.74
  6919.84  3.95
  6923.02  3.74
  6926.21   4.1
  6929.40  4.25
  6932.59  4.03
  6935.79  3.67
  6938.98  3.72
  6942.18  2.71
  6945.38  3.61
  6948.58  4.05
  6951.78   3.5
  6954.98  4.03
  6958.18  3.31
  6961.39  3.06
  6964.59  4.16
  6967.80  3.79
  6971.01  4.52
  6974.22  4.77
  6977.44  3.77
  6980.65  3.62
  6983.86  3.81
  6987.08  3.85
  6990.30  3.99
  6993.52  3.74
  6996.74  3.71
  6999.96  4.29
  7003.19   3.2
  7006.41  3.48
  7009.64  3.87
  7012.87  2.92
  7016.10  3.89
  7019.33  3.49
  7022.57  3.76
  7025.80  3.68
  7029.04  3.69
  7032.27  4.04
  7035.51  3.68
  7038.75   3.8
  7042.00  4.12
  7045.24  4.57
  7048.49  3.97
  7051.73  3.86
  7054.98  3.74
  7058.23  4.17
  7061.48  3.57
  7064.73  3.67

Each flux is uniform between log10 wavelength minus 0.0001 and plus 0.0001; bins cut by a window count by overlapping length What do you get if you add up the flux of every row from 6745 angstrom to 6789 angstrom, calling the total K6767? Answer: 52.8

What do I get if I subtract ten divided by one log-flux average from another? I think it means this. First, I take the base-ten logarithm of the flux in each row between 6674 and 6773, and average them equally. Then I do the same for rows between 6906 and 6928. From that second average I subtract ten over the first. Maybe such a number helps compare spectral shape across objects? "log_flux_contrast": -17.1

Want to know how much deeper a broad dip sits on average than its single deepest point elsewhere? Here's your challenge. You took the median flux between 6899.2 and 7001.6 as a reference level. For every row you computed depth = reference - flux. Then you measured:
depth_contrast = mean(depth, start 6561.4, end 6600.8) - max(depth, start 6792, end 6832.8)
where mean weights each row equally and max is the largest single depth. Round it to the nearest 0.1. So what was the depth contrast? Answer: -1.4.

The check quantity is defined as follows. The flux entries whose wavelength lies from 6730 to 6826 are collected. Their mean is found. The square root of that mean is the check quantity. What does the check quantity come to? 1.937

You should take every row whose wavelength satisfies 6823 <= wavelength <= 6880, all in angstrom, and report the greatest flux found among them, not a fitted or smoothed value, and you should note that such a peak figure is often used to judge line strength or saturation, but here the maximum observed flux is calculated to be 4.11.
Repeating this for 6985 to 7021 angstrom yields 4.29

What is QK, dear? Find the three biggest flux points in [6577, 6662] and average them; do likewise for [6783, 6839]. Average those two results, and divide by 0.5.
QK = 8.69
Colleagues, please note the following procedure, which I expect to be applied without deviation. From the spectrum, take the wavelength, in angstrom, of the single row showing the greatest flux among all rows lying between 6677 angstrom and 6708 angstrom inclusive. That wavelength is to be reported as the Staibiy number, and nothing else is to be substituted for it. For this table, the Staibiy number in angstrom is 6687.99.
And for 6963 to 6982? 6974.22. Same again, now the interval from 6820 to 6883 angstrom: 6850.08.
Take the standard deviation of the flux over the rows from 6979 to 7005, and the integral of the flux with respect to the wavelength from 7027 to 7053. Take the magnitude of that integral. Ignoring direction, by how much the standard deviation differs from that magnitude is 103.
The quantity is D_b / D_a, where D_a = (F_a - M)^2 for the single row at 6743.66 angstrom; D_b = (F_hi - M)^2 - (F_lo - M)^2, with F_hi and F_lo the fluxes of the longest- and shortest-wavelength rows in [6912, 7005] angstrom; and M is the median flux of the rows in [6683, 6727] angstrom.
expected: -3.1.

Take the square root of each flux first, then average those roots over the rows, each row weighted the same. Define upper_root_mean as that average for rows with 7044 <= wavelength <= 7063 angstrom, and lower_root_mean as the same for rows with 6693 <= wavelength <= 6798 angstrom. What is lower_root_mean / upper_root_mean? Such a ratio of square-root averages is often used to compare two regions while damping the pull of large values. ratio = 0.97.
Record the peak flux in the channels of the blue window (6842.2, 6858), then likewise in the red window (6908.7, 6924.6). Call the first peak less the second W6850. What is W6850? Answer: 0.0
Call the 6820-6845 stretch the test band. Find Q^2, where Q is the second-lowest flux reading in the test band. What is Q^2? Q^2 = 12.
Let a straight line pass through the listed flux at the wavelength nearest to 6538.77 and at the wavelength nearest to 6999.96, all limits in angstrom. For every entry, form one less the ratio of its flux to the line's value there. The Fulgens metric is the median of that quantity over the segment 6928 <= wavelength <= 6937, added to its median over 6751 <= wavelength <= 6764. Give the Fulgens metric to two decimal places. 0.12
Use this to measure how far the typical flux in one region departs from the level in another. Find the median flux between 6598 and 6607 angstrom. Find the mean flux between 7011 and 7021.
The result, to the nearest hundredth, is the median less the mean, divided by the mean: 0.14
